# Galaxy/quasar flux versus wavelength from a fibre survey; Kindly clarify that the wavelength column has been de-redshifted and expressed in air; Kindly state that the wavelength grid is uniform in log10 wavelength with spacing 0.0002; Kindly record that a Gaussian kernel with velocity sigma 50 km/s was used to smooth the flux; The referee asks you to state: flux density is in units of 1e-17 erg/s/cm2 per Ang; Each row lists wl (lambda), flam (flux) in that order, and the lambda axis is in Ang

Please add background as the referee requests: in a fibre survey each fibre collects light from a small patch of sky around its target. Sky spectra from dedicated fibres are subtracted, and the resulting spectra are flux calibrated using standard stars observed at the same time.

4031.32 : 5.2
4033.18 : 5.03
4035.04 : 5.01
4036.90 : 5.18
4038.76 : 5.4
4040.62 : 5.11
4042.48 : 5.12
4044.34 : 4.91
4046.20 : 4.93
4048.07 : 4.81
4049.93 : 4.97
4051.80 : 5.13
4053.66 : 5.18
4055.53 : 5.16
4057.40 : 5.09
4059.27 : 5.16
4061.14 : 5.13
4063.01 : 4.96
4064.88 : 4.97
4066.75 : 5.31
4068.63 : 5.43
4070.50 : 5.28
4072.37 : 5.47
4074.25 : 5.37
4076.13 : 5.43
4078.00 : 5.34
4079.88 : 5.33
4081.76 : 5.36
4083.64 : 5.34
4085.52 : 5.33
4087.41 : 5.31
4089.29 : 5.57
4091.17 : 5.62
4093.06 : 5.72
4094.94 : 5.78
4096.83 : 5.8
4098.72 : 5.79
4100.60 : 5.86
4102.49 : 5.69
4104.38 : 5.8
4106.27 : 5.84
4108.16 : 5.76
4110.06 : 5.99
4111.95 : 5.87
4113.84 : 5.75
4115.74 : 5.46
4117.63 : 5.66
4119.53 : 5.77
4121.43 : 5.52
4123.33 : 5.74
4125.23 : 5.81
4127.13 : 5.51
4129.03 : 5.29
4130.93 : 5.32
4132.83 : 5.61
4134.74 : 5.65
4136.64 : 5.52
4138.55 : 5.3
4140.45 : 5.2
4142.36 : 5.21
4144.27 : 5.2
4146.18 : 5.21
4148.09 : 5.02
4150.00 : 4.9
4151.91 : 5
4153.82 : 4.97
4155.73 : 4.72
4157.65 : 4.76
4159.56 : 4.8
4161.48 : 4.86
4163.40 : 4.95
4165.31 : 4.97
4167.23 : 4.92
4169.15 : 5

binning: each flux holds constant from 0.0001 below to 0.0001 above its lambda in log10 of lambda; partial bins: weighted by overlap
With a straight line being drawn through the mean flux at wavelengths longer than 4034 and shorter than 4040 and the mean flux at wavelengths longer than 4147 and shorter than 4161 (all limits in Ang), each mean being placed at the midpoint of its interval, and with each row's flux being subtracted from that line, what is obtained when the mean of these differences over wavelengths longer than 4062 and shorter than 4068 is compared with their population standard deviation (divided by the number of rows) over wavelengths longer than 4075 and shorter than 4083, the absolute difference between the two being 0.0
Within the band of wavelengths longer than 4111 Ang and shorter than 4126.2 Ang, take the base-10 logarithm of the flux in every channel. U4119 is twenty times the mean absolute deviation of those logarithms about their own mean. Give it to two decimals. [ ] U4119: 0.17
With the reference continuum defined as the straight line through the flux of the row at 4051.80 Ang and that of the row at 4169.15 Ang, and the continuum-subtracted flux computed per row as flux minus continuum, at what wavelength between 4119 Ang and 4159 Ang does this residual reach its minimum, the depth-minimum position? 4155.73 Ang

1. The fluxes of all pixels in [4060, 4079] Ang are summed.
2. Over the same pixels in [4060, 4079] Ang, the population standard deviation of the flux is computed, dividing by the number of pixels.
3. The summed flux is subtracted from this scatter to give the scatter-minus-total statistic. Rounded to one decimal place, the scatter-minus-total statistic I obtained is -52.5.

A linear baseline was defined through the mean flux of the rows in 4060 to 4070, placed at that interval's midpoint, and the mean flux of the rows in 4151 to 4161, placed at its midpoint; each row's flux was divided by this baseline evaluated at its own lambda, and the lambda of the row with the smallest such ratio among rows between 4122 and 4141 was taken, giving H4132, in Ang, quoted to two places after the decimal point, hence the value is 4140.45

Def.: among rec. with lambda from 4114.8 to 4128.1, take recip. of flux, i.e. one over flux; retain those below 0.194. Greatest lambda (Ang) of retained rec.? 4127.13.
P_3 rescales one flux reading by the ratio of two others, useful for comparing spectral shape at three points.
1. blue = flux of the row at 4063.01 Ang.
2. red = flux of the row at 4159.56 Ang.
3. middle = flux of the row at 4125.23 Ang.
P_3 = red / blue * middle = 5.62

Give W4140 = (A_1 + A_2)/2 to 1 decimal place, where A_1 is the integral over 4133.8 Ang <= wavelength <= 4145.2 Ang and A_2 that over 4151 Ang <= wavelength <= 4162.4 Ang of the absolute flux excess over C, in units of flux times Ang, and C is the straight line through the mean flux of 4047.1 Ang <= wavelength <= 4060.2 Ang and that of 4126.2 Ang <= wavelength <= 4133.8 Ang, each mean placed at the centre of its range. 5.3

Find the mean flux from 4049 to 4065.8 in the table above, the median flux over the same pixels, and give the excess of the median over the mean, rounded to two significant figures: 0.047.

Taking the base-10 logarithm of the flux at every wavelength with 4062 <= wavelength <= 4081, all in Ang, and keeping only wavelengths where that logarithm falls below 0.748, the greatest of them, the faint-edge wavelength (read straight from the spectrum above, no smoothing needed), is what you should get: 4079.88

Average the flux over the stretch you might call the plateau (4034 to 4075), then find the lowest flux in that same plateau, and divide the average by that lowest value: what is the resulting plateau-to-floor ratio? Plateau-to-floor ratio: 1.07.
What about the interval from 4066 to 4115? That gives 1.06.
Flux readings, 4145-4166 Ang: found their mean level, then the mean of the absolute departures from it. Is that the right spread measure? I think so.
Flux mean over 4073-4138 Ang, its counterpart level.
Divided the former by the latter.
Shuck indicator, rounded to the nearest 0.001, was 0.019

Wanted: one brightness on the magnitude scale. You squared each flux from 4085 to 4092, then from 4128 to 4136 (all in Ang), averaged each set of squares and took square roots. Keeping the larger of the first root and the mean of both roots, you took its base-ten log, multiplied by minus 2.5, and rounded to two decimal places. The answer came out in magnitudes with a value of -1.84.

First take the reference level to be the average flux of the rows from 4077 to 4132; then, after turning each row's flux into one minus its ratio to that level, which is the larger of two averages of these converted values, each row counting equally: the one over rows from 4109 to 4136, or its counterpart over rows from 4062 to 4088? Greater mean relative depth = 0.056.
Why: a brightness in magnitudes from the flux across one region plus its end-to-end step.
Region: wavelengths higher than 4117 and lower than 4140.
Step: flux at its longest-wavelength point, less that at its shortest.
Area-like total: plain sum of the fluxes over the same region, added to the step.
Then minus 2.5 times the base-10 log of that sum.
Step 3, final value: -4.55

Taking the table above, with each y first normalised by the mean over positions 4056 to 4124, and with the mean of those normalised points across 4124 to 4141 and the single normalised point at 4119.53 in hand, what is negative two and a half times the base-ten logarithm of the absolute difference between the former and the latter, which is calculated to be 3.2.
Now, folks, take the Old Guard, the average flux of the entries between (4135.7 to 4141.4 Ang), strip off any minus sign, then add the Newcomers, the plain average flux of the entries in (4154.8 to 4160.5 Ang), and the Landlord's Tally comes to 10.1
